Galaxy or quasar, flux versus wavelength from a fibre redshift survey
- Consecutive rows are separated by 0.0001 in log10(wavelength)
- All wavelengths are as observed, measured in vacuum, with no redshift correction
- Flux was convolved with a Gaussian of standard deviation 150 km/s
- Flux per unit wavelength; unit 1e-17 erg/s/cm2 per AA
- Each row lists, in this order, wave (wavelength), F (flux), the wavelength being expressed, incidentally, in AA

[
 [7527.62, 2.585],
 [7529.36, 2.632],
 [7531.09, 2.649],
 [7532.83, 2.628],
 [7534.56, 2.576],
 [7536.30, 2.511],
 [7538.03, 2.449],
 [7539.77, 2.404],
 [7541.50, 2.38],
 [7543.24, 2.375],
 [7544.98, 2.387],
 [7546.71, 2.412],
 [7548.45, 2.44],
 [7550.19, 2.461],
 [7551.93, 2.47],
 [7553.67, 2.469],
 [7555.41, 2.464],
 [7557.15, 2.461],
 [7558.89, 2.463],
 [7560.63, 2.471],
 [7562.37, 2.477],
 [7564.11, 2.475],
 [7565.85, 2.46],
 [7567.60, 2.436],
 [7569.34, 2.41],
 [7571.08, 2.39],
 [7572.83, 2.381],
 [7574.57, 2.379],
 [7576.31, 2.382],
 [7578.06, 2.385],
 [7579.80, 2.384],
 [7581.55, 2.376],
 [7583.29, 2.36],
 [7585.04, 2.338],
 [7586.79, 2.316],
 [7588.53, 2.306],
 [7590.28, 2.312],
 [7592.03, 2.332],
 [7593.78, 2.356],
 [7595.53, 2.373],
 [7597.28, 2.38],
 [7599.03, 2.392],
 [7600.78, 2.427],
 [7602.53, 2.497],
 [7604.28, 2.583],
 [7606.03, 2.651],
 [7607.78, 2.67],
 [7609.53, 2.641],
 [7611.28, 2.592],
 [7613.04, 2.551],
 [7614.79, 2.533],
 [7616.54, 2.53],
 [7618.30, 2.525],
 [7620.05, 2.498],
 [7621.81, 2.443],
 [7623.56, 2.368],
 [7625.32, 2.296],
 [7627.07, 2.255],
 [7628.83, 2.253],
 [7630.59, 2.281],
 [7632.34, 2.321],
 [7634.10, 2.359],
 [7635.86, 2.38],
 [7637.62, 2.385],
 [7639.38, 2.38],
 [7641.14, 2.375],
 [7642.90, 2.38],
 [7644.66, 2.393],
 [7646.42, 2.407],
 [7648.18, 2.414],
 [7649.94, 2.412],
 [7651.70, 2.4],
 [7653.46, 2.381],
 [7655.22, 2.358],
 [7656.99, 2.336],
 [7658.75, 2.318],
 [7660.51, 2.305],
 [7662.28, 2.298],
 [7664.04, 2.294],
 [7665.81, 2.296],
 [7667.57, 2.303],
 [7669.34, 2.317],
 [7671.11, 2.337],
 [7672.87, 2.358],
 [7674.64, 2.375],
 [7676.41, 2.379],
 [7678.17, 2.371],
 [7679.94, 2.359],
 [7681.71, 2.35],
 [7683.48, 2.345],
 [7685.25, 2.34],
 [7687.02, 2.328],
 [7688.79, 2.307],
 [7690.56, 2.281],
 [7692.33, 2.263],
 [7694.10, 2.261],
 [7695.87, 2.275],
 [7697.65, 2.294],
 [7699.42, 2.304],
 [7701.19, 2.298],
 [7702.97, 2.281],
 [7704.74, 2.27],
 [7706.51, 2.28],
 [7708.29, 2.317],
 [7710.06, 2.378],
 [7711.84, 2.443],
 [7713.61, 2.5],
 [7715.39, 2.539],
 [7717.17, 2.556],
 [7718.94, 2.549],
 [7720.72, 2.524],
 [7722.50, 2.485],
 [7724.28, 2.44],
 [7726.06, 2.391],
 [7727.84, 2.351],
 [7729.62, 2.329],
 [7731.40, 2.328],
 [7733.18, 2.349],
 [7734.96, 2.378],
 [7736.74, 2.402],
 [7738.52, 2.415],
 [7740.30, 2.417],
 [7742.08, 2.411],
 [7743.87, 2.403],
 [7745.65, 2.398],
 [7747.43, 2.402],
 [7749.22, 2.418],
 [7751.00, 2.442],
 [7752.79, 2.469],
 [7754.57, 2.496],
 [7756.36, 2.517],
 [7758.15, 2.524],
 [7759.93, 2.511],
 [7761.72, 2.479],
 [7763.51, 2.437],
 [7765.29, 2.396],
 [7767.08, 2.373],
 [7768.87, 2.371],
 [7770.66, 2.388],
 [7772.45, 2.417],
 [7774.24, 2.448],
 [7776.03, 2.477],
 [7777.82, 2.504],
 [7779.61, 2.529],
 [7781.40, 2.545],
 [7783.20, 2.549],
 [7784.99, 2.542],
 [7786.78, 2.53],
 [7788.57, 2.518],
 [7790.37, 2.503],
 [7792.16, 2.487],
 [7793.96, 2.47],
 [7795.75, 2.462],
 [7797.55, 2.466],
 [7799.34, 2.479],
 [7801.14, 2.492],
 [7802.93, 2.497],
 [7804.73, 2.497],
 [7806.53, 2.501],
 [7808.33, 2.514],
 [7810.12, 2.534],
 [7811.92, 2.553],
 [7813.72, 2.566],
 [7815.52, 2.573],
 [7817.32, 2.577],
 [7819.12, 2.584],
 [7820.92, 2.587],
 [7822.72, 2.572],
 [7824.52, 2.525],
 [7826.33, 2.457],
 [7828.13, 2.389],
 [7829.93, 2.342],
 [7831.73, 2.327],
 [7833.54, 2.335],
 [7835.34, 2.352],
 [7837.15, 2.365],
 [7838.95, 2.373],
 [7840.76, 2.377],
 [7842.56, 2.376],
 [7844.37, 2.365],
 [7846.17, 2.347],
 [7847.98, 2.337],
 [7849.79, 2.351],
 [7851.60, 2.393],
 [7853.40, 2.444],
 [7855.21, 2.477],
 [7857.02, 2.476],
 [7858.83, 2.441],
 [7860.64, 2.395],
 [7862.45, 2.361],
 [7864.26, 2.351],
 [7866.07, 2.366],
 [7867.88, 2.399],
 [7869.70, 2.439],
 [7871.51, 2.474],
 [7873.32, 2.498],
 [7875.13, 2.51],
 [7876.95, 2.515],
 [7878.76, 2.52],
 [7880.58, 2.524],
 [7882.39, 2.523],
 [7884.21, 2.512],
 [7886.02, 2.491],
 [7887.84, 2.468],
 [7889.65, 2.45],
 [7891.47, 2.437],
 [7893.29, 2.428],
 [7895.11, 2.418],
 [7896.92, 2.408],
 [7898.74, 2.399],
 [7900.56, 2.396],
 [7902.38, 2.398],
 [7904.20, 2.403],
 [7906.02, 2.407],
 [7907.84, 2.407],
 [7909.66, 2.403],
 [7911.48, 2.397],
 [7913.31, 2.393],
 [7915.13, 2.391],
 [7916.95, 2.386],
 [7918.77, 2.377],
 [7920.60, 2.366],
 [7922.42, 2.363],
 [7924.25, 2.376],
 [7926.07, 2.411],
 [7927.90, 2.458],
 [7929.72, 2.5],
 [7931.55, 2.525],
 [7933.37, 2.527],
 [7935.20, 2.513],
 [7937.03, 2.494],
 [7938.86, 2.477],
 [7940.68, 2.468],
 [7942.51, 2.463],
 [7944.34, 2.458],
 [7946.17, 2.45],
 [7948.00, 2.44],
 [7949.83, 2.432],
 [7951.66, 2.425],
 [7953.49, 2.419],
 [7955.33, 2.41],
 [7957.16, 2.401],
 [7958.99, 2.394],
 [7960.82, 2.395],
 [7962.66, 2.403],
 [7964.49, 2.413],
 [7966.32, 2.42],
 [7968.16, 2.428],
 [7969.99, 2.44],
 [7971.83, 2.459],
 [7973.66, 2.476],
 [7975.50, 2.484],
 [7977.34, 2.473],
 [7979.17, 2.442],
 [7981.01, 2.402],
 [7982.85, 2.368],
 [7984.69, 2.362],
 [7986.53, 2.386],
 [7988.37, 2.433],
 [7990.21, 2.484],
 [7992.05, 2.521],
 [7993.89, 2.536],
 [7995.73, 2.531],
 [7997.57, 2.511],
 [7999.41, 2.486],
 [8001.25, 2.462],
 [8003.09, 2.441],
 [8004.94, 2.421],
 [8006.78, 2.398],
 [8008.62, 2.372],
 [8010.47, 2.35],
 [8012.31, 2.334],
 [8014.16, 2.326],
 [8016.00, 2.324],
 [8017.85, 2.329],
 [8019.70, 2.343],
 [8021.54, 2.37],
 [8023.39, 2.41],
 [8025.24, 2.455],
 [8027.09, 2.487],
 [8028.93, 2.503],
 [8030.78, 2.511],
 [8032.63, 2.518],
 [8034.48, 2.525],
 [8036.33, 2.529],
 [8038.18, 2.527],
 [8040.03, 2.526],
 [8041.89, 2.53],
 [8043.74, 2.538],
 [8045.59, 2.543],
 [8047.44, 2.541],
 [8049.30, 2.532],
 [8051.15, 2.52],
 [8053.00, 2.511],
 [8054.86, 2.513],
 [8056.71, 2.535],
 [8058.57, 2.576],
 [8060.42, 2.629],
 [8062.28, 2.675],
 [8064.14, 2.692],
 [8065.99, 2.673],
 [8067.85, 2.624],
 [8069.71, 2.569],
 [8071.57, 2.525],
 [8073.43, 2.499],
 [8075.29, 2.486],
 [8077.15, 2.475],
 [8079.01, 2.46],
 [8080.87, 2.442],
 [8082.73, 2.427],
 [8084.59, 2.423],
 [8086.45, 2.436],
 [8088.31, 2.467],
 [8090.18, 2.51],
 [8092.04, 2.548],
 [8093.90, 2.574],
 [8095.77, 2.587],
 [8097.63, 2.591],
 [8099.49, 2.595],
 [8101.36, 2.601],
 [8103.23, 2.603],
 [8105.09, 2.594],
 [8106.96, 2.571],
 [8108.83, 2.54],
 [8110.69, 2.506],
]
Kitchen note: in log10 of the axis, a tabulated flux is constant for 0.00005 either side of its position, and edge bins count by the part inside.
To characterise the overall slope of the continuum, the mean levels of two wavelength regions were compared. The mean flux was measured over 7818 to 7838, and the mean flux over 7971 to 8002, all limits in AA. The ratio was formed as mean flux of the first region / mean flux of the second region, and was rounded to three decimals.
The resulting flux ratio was 0.992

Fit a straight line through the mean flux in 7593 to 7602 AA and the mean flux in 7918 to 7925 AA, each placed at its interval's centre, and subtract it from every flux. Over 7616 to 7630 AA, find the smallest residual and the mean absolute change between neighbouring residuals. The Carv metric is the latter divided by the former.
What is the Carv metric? -0.3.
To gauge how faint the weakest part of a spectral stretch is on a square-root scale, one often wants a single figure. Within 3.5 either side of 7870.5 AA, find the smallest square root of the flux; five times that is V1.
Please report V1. 7.74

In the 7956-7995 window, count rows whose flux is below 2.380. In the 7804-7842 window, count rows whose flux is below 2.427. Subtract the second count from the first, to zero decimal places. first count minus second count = -6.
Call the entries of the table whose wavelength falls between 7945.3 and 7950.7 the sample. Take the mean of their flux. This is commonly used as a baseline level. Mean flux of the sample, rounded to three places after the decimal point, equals 2.441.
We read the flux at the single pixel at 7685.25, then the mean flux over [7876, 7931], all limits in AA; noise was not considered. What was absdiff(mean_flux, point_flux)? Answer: 0.091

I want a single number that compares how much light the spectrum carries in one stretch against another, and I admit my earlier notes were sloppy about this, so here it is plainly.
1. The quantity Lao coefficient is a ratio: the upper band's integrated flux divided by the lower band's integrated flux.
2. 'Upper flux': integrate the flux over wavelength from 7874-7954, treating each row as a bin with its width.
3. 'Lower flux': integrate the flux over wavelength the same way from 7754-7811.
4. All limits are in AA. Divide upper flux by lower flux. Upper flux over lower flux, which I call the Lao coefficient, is 1.4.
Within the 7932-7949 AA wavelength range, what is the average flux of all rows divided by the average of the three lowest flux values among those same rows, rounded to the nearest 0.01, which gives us 1.01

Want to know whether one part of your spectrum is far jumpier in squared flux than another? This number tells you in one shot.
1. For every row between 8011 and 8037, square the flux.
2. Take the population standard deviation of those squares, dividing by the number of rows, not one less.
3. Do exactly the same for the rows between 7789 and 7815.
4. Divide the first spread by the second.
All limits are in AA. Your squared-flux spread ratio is 2.6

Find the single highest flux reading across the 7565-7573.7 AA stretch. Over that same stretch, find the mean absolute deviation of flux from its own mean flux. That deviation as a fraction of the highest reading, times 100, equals 1.1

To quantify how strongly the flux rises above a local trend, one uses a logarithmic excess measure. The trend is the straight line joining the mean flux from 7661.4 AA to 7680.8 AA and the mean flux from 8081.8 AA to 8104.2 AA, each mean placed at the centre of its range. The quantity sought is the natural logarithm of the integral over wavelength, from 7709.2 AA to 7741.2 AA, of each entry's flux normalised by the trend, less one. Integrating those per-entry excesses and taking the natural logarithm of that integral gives 0.0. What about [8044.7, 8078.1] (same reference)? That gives -0.5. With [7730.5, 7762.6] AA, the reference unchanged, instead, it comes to -0.2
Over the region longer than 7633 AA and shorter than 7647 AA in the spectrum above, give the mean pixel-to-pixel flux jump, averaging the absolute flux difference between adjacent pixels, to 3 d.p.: 0.010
